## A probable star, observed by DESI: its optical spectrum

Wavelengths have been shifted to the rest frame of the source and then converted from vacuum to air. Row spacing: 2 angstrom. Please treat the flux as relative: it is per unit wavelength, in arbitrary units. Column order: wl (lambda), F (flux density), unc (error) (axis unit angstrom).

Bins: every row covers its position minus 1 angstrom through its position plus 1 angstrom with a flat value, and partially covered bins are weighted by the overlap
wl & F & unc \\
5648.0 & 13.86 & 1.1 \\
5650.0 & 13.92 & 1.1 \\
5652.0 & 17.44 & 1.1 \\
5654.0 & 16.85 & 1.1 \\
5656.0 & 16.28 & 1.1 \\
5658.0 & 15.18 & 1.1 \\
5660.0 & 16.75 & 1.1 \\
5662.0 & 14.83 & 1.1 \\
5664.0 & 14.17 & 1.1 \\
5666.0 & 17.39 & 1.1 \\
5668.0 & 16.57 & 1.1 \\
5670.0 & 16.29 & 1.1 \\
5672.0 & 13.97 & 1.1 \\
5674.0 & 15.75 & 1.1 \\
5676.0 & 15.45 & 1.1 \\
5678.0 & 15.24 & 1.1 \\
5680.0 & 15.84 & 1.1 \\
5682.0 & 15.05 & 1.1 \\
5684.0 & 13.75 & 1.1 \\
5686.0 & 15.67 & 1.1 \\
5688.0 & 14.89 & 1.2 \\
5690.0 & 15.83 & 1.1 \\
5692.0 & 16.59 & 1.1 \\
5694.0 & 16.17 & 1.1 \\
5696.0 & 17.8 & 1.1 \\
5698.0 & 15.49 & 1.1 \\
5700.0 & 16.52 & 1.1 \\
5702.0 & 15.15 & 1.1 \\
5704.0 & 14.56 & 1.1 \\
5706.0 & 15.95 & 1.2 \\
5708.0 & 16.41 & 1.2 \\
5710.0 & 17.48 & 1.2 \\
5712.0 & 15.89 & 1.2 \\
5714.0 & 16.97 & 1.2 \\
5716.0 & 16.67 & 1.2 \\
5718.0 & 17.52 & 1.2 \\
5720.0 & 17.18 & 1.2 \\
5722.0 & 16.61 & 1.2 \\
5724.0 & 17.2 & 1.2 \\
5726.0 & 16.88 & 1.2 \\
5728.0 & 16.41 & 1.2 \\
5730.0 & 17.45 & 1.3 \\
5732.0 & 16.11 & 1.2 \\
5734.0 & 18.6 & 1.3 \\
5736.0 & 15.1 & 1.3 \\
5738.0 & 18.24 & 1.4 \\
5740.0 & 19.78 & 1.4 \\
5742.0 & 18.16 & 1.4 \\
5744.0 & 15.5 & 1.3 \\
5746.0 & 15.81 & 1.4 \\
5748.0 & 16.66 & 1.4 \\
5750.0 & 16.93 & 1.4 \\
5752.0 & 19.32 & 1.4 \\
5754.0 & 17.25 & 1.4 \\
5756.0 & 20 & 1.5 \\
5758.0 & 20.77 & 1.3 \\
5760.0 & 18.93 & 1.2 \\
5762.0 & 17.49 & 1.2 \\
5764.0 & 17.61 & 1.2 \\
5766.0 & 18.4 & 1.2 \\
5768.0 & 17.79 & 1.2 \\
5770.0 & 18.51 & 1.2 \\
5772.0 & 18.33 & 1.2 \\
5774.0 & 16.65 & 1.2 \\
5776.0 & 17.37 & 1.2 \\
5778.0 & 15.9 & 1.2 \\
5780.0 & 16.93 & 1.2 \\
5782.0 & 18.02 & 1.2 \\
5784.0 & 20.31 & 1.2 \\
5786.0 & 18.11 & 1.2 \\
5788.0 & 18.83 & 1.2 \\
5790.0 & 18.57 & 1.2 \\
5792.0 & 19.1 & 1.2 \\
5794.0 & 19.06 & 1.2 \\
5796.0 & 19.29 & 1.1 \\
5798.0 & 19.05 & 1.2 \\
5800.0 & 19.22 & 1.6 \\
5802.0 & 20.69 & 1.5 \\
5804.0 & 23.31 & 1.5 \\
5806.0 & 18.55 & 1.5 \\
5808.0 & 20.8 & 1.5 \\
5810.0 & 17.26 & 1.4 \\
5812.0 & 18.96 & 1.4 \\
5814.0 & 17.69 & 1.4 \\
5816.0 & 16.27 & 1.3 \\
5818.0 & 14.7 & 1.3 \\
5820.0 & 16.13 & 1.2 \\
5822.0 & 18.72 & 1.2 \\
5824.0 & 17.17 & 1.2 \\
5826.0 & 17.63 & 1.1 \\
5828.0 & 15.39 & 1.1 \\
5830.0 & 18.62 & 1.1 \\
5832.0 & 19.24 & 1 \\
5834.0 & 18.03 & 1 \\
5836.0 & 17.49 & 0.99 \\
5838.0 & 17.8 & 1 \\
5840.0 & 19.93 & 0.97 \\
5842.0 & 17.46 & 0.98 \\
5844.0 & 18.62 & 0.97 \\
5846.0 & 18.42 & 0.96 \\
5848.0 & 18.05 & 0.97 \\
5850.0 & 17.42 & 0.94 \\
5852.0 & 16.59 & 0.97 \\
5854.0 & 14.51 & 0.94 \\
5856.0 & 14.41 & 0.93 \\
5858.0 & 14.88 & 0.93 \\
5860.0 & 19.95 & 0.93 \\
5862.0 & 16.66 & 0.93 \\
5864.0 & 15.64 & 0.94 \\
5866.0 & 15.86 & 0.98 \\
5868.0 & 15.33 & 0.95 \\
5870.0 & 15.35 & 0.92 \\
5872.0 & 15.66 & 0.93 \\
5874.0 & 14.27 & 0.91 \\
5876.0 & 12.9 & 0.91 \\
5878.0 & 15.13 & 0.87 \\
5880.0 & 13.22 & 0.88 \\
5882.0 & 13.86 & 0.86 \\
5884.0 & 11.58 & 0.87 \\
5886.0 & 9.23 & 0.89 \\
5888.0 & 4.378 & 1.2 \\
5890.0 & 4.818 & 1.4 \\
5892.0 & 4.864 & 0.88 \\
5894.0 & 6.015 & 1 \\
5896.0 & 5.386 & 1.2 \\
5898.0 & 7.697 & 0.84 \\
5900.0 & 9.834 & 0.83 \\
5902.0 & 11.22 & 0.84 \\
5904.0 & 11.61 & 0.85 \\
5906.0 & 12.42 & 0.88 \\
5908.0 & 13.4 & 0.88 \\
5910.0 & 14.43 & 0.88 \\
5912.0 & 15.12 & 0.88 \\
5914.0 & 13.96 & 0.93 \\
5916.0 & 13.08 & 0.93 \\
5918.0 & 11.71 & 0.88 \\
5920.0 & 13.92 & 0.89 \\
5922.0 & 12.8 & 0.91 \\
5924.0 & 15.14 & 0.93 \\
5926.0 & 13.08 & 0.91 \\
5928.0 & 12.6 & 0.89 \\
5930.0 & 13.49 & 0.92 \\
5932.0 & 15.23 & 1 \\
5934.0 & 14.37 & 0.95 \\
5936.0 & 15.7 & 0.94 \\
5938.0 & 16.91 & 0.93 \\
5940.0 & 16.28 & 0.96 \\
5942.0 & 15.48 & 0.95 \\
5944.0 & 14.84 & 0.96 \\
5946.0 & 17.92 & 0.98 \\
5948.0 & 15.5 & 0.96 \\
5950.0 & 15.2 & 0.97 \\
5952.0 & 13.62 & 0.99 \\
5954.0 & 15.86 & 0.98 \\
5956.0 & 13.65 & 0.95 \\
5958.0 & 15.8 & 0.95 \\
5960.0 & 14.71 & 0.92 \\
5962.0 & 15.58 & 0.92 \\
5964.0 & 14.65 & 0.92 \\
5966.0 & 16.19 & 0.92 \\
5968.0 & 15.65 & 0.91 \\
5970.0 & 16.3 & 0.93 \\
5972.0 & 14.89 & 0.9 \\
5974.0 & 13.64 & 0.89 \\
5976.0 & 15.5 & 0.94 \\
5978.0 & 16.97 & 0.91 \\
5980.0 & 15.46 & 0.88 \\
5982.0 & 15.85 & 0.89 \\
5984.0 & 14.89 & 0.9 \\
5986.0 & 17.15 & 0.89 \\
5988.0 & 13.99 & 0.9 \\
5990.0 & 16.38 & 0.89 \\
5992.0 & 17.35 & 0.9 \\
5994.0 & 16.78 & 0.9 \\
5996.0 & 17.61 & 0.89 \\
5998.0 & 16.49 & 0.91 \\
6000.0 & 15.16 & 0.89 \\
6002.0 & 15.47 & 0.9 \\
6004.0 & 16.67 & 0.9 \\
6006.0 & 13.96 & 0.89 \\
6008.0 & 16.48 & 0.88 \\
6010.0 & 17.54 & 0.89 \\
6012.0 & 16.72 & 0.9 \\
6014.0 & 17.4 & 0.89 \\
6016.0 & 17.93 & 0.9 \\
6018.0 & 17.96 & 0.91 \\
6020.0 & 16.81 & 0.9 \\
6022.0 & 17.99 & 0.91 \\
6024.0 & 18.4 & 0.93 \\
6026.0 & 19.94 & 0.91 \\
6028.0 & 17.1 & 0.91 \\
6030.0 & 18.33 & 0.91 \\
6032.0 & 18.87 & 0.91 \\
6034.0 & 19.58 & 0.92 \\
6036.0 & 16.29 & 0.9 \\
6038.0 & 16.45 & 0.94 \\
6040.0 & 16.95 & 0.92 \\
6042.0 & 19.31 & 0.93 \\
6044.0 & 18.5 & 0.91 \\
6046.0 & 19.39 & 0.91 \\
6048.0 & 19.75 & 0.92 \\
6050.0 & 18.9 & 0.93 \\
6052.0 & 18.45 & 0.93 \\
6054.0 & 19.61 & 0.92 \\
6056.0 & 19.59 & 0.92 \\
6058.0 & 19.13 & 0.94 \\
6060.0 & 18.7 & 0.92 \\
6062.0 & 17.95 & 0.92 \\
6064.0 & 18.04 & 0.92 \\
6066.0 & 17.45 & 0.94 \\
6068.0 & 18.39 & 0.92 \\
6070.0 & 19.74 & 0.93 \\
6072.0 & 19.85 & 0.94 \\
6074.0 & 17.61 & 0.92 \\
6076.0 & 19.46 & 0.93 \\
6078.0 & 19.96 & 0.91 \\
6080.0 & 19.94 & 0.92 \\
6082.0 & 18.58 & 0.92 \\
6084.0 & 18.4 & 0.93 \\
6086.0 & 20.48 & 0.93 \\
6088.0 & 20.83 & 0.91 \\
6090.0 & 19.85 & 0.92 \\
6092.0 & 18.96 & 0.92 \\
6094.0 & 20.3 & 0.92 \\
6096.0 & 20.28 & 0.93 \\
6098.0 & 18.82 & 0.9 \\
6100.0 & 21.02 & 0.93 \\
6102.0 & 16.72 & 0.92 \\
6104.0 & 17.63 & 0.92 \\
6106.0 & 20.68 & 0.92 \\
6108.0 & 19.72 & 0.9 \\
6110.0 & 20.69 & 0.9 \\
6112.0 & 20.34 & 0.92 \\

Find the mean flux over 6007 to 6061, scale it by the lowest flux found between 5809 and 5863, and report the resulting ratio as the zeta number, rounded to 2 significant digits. 1.3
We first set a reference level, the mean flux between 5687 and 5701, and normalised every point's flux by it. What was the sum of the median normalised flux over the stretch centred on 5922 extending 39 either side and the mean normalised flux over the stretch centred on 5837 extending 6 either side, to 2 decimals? 1.97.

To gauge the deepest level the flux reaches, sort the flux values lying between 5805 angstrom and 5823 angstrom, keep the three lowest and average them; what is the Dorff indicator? 15.7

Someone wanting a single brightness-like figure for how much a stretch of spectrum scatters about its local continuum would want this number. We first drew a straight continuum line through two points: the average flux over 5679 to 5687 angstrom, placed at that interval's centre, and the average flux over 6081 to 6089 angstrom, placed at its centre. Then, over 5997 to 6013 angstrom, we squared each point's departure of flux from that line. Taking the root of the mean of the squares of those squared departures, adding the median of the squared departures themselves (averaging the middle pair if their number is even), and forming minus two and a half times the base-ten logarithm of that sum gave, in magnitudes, -2.9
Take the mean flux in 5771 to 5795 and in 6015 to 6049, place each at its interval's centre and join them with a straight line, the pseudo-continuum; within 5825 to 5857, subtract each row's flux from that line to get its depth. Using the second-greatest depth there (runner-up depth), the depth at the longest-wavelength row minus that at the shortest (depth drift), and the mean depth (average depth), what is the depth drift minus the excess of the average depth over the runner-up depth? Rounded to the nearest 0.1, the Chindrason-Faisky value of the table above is 6.2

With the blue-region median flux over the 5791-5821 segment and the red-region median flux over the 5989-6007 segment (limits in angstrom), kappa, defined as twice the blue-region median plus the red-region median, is 54.6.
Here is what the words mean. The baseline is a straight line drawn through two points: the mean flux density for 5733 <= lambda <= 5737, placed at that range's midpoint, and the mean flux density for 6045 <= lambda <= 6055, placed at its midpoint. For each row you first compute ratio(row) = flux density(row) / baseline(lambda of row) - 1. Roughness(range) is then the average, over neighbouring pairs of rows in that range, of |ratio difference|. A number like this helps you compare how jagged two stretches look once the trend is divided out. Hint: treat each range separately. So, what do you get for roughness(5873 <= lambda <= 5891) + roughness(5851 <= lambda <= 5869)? 0.202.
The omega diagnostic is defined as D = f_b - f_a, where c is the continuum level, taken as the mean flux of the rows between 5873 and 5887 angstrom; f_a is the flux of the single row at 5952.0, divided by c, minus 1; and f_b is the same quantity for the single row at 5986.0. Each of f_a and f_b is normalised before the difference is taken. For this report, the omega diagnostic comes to 0.27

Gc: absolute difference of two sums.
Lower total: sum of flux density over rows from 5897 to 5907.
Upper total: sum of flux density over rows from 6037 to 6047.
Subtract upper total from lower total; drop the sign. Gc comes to 38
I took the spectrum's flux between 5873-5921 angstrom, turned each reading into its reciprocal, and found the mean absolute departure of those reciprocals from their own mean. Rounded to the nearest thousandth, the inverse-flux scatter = 0.041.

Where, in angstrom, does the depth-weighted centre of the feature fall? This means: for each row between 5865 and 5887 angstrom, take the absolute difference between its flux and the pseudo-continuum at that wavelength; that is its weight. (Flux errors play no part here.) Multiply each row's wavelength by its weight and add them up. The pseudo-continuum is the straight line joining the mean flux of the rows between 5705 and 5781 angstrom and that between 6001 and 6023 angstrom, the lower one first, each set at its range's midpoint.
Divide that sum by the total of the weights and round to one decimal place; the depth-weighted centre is 5879.1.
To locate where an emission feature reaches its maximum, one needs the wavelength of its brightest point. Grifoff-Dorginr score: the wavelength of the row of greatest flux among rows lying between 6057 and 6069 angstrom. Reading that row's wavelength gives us 6058.0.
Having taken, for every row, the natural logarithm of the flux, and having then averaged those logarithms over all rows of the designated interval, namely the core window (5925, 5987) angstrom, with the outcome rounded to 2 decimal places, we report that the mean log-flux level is 2.72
